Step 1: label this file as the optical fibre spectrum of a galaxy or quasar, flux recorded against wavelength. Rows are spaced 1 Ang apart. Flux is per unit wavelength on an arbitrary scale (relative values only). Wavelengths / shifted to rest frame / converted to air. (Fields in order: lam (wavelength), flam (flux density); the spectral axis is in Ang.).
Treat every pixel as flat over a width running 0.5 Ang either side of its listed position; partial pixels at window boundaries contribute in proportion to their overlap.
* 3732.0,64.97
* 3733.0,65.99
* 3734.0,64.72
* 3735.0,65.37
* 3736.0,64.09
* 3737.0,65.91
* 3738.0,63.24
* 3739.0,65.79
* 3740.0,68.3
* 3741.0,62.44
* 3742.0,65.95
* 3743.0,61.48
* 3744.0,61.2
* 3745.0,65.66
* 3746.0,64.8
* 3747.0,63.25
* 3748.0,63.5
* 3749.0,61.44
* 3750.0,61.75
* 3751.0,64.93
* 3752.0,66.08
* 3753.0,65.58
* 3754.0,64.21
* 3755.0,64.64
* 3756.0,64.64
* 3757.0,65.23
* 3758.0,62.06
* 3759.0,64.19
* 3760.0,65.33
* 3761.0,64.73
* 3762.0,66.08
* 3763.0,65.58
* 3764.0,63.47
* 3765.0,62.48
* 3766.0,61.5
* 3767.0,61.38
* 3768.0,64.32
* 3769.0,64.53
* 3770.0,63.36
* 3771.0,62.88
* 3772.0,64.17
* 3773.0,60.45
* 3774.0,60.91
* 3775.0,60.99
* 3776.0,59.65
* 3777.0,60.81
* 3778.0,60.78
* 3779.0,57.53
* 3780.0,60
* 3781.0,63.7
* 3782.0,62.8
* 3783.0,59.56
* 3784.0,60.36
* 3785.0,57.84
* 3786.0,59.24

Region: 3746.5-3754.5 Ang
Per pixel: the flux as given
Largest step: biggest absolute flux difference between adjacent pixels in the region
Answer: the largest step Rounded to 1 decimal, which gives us 3.2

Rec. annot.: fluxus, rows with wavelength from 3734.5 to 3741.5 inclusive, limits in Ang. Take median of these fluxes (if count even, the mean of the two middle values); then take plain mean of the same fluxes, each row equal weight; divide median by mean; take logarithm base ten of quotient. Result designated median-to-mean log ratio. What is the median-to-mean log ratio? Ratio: 0.002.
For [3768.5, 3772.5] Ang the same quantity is 0.000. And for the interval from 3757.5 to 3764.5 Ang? 0.002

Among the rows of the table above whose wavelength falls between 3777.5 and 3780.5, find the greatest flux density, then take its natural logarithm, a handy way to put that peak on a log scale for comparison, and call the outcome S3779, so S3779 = 4.11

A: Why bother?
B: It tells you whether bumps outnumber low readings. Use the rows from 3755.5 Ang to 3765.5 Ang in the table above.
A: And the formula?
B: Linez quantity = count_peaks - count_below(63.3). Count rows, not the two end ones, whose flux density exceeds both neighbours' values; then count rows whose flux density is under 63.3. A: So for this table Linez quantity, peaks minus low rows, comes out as 1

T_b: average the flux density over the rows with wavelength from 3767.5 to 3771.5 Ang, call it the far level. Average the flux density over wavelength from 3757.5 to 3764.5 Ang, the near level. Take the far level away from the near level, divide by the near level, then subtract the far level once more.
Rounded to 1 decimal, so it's -63.8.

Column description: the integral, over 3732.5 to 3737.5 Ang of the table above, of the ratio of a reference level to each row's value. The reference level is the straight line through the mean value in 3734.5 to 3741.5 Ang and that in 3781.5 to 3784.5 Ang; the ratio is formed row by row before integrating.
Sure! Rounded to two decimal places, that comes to 5.01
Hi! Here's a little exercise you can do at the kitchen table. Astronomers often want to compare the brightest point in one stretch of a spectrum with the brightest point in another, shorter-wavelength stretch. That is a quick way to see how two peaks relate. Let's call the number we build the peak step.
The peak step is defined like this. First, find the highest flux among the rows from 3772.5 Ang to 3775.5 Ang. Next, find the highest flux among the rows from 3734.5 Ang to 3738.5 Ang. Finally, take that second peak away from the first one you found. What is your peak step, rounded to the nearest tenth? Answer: -4.9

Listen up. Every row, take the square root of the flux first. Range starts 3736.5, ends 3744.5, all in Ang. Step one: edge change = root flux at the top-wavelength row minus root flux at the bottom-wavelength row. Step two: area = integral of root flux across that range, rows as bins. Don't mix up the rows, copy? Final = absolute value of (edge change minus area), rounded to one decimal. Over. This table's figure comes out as 64.4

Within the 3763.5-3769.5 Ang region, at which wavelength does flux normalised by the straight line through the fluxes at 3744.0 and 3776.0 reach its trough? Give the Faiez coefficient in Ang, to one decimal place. 3767.0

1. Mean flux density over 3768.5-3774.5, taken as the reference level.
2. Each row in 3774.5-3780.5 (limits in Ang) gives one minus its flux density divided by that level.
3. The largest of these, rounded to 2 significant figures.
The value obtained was 0.083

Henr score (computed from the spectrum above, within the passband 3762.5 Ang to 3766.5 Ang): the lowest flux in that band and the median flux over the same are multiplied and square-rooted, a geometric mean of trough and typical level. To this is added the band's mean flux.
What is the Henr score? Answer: 125.5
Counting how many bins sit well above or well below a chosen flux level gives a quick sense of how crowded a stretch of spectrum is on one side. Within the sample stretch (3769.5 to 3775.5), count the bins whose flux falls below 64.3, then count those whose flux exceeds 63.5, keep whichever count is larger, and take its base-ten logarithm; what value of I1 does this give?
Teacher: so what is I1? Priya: 0.78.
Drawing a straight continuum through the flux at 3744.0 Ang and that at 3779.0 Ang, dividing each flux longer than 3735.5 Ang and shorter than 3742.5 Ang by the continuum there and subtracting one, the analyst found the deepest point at 3741.0 Ang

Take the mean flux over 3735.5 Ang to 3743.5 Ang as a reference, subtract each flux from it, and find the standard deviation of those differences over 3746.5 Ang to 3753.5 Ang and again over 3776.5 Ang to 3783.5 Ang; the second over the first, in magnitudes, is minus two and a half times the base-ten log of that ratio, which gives -0.13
